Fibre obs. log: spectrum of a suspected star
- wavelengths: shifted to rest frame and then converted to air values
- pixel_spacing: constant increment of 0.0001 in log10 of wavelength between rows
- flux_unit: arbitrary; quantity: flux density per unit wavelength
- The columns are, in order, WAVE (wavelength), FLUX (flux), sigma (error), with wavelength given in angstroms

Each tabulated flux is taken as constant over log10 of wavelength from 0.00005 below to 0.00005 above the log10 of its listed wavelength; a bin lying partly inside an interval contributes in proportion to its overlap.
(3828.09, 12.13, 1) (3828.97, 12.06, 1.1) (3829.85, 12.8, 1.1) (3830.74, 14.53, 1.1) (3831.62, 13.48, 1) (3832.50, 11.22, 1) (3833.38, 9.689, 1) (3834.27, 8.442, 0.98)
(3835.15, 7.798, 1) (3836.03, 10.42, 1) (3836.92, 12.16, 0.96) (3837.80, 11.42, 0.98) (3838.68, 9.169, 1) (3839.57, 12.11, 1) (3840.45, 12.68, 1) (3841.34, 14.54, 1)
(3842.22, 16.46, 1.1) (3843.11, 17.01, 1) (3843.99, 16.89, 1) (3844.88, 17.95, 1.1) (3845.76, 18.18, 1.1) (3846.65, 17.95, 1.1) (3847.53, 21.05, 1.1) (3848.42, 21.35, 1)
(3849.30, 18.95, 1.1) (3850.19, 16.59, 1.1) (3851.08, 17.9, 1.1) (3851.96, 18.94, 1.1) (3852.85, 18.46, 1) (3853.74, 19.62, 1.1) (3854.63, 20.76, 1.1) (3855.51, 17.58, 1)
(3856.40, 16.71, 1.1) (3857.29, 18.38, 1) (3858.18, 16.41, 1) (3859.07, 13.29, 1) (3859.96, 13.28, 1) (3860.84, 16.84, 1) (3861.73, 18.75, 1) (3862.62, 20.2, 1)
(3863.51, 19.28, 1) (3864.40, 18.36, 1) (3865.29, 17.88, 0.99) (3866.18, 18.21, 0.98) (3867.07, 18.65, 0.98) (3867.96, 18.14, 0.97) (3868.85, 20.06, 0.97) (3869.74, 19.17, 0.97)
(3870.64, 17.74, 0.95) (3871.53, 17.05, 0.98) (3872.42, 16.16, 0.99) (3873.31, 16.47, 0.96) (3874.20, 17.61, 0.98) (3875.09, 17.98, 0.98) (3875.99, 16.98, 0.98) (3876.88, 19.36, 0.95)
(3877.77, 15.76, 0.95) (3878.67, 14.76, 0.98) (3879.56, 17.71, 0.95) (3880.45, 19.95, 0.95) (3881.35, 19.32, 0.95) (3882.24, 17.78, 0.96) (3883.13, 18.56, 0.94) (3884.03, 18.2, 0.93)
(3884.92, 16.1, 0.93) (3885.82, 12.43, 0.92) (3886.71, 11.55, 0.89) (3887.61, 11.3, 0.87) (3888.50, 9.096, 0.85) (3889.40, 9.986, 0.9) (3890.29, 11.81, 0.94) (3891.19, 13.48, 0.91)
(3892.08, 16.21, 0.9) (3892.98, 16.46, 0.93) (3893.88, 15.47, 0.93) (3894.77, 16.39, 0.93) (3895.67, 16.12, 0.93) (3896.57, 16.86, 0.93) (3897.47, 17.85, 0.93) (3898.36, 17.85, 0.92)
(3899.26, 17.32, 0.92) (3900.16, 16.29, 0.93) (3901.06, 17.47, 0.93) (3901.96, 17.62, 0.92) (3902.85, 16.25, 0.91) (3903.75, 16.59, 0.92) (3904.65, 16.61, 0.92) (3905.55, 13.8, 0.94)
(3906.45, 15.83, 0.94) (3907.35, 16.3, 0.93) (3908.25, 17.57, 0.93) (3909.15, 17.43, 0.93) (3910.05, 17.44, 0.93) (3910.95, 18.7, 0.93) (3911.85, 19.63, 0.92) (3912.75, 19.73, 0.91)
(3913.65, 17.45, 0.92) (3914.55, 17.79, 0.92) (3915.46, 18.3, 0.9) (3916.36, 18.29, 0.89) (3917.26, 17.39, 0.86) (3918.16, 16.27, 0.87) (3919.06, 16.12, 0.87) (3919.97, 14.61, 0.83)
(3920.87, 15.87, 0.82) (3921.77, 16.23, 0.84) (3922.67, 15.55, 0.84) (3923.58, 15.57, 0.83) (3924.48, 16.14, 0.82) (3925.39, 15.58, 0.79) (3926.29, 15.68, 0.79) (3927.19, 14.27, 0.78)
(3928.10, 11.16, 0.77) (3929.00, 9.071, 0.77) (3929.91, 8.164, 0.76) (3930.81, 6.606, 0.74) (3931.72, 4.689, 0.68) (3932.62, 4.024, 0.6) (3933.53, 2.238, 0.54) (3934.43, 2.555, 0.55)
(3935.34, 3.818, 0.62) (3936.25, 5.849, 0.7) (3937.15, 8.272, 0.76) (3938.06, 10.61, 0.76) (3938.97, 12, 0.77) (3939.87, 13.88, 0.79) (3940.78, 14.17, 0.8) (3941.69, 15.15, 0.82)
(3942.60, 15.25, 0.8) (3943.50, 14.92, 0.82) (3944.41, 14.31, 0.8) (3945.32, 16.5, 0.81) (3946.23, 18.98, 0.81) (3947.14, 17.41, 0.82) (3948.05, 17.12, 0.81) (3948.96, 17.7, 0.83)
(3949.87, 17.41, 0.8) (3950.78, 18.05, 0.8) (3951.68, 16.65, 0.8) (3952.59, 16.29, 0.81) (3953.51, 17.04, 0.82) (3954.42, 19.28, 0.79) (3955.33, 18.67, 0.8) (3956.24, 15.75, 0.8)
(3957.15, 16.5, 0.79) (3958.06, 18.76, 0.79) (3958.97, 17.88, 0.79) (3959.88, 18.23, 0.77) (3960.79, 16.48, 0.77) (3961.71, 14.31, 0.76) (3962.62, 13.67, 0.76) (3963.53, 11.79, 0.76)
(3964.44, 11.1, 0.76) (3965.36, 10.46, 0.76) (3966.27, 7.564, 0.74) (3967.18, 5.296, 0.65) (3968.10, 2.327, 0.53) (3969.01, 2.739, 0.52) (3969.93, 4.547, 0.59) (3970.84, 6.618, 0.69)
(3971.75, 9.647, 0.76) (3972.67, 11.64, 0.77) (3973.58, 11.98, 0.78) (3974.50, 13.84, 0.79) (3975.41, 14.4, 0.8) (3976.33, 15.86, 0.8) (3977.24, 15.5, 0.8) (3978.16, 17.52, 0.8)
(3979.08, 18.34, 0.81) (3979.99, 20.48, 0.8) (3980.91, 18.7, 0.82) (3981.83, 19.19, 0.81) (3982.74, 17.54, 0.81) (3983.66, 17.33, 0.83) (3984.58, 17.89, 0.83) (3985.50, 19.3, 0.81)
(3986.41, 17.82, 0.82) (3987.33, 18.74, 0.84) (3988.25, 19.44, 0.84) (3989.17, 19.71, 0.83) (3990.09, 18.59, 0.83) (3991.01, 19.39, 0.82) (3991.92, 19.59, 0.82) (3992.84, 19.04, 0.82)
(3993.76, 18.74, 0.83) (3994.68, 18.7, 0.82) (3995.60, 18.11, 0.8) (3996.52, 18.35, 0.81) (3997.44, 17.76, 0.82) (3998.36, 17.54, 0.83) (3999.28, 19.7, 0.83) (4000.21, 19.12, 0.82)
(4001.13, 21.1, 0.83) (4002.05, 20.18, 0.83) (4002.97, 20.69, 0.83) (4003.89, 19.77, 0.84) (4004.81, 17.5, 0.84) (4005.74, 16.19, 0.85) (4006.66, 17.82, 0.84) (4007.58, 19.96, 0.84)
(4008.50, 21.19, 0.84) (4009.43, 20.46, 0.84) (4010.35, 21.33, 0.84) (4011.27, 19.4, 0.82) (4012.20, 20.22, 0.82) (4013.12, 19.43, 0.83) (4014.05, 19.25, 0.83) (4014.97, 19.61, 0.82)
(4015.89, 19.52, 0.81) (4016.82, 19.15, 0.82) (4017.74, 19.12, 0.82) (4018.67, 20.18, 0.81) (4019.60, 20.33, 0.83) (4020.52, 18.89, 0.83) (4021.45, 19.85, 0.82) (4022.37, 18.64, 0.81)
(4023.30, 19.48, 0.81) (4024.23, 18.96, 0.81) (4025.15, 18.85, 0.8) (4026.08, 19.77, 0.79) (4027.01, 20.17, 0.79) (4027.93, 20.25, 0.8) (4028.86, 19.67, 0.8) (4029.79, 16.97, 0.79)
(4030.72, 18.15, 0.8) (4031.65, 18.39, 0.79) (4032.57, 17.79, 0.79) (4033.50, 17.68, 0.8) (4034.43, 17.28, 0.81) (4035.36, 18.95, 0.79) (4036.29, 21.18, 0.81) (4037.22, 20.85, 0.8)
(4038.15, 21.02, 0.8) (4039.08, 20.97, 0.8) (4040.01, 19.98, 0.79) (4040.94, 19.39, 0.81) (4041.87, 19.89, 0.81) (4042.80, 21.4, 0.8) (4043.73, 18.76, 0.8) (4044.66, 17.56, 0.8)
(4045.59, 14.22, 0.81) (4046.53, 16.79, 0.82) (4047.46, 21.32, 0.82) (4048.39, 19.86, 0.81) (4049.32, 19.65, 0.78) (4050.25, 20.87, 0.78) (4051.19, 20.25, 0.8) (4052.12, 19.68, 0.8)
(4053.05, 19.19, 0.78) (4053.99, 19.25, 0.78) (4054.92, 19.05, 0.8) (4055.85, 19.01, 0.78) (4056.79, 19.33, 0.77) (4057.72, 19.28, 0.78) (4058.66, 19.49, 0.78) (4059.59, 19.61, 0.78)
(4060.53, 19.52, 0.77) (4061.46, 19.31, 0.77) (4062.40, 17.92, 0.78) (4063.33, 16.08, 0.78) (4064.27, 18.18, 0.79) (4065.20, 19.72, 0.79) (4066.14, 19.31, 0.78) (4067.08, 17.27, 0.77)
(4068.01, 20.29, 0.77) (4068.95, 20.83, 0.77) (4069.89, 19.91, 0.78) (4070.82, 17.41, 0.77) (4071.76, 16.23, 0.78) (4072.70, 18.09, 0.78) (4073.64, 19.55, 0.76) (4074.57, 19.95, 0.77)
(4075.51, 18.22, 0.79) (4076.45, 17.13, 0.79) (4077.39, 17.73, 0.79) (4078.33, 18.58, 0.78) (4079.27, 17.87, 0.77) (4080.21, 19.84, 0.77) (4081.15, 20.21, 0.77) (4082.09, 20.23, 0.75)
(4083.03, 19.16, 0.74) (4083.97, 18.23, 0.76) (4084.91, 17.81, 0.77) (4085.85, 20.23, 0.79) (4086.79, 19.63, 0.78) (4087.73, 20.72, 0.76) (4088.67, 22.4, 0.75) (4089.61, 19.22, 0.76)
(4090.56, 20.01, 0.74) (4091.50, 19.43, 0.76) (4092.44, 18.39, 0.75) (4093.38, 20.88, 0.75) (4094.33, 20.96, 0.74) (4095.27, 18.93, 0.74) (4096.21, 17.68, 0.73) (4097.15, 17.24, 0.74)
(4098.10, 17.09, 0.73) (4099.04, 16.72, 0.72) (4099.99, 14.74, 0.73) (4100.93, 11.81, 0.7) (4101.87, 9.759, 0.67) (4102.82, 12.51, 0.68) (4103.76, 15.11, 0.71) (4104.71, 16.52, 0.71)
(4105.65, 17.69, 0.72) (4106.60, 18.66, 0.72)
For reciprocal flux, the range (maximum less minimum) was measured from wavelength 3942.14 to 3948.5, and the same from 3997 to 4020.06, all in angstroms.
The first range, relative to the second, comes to 1.2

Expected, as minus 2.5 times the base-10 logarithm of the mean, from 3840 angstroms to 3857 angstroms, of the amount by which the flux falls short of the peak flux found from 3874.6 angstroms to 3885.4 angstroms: -0.8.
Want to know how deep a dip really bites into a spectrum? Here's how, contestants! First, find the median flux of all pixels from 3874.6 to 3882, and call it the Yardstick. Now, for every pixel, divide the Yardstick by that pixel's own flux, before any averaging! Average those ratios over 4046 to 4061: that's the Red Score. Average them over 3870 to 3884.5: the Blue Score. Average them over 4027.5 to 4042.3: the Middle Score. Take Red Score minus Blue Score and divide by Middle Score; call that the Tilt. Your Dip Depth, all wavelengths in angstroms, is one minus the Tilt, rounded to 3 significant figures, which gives 1.11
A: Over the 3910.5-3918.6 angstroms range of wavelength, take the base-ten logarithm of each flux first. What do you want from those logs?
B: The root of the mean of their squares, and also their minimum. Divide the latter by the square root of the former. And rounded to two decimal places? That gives 1.08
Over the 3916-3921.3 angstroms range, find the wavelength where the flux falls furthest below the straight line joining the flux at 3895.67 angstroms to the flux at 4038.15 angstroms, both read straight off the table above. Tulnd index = 3919.97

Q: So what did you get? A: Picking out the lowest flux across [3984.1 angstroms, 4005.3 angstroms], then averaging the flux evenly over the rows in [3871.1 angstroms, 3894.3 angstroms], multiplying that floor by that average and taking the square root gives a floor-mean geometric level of 16.6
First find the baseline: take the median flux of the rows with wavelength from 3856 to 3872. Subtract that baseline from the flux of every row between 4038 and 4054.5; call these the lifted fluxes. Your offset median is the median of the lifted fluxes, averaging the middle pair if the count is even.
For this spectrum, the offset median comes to 1.6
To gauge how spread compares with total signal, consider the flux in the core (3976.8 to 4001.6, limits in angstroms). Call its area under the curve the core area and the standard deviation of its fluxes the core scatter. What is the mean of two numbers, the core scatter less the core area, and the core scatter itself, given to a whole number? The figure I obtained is -230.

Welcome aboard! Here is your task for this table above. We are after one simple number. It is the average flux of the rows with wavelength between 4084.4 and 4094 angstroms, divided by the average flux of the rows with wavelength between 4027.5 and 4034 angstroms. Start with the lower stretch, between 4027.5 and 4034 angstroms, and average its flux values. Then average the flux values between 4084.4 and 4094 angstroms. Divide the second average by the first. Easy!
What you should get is 1.08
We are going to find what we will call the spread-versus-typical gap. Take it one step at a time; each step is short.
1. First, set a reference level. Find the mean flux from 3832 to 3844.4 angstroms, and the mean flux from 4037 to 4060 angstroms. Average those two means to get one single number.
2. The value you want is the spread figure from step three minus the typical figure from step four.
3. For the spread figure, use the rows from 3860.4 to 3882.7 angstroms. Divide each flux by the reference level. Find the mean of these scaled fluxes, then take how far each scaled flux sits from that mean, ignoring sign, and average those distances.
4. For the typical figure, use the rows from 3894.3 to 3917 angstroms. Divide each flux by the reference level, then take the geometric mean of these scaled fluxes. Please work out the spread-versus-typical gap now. -1.02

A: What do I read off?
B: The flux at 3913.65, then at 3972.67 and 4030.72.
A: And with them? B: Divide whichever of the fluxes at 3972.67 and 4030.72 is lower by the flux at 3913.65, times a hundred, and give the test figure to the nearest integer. 67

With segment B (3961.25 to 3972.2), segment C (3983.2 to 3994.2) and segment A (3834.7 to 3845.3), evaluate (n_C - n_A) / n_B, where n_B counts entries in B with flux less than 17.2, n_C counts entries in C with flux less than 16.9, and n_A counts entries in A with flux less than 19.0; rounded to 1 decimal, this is -1.0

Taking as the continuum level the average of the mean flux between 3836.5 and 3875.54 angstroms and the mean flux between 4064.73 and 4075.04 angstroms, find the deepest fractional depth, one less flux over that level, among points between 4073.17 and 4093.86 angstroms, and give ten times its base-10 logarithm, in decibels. -13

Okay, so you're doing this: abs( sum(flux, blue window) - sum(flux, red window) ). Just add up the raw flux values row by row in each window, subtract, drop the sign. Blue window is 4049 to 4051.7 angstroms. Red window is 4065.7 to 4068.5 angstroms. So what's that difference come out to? 4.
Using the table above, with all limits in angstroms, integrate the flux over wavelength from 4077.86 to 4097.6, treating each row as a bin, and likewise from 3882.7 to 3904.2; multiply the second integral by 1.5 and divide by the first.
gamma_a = 1.3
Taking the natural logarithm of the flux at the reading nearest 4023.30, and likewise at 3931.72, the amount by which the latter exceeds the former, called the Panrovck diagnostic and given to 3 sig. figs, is -1.42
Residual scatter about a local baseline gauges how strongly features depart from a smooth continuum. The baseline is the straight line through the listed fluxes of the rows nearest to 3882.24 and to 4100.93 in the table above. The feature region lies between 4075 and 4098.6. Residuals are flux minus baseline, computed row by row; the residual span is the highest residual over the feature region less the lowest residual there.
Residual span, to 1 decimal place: 5.6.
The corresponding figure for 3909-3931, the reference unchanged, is 12.6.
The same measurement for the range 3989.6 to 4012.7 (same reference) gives 5.3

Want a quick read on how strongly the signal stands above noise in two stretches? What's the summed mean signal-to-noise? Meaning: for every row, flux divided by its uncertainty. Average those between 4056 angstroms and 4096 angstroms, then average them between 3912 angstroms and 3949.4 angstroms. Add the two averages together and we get 41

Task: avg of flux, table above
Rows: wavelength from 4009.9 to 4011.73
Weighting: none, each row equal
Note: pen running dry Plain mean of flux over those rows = 20.4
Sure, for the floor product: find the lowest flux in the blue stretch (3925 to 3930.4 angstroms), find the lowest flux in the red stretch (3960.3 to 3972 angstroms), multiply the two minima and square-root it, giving 4.4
